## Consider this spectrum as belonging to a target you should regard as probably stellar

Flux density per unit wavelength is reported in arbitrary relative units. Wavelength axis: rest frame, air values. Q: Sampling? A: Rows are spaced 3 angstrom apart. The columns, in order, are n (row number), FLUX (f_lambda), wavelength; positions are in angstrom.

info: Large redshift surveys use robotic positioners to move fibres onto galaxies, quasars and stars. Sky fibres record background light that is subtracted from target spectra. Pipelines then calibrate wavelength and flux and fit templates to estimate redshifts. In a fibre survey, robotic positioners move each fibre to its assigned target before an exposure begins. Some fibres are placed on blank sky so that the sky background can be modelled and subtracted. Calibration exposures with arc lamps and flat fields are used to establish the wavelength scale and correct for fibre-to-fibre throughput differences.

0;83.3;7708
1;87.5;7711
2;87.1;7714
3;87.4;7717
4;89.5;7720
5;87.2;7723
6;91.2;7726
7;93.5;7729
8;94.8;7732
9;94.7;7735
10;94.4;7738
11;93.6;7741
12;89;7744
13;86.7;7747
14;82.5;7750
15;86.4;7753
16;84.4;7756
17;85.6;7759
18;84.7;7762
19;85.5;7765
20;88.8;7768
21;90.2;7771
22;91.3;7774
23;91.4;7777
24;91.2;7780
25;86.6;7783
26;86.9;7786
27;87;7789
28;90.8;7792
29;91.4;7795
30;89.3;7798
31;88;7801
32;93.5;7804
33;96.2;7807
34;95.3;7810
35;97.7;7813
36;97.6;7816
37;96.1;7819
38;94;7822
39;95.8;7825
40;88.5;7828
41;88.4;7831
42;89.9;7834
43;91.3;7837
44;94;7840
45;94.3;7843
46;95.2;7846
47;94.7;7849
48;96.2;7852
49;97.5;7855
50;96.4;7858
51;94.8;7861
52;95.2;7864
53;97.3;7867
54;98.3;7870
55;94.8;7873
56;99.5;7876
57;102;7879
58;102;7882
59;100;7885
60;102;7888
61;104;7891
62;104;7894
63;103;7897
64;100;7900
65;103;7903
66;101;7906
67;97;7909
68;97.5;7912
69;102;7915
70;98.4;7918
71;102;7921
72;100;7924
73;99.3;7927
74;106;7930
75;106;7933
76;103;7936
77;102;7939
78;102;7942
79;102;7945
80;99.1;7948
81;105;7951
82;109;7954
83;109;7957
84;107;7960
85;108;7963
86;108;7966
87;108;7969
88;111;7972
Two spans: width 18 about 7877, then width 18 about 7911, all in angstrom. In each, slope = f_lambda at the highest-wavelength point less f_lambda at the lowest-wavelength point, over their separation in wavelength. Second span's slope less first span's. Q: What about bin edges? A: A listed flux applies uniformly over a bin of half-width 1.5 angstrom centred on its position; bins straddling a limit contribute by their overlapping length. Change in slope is -0.4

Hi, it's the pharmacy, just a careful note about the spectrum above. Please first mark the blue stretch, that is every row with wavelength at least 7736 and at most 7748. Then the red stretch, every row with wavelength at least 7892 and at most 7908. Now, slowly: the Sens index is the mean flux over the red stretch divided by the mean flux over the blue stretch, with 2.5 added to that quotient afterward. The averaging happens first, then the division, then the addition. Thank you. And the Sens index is 3.62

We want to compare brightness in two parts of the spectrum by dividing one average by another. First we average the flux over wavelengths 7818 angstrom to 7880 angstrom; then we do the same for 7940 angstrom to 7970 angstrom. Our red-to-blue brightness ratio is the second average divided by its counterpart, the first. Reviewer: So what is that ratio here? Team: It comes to 1.113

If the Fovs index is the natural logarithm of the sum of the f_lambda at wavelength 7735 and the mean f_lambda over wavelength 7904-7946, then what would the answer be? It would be 5.28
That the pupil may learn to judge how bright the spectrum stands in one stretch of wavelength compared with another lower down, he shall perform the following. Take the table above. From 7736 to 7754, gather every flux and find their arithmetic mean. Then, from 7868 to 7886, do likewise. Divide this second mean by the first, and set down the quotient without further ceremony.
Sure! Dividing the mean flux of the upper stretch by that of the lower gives 1.12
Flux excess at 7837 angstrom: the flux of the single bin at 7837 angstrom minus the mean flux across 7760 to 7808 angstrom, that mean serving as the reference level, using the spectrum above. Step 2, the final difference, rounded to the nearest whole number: 2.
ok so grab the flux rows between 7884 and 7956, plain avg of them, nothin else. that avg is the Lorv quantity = 102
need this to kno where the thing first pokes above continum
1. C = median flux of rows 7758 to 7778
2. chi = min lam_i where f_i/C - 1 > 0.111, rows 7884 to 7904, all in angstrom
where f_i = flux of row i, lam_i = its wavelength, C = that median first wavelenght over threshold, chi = 7885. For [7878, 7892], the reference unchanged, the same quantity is 7879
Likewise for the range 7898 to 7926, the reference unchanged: 7900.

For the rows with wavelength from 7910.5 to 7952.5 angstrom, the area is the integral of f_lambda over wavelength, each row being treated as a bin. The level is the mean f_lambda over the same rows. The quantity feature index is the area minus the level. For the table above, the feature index 4171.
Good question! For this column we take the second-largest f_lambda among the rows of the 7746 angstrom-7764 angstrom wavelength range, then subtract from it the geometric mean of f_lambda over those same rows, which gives 1.4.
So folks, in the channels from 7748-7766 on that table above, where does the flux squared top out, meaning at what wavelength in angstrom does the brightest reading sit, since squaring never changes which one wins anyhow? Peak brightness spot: 7753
